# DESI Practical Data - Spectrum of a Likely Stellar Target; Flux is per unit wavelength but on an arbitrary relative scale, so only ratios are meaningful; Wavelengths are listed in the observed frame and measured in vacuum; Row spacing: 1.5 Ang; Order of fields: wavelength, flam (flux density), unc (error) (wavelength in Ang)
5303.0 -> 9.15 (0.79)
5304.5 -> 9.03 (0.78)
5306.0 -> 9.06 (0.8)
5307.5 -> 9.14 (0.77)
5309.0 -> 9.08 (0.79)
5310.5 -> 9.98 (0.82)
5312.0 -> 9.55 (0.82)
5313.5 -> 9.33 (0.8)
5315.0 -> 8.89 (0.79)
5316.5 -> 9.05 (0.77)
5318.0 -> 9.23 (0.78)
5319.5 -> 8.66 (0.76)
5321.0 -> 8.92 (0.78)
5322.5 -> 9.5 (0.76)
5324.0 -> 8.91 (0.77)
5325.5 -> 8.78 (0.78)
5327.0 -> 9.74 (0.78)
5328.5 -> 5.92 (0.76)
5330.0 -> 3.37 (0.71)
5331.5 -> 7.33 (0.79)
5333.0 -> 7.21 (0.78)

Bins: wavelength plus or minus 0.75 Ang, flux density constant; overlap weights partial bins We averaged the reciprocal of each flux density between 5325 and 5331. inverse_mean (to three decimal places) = 0.171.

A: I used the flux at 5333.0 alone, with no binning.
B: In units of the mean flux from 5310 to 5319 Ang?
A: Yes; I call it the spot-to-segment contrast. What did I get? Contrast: 0.8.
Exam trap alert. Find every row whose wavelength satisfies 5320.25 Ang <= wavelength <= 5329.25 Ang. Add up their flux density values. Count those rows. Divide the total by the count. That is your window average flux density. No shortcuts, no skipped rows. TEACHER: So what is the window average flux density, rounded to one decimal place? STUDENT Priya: 8.6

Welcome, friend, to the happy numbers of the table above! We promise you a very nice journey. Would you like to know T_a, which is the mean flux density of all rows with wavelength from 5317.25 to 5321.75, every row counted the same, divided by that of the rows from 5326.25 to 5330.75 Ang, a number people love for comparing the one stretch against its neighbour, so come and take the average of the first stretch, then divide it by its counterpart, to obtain 1.41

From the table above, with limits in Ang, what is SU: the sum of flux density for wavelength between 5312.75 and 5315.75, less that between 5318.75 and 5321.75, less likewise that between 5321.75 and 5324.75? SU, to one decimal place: -17.8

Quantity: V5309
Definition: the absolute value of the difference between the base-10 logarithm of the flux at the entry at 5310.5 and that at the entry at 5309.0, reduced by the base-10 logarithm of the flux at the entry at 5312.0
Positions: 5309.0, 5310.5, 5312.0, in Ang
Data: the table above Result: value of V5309 -0.94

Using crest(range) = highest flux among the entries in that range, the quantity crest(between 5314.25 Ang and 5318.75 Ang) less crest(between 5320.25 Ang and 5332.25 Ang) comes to -0.51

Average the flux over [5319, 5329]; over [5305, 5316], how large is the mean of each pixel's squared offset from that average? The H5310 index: 0.5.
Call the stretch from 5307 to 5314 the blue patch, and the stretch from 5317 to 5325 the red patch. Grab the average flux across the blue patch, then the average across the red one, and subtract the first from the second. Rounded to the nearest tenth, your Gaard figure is -0.4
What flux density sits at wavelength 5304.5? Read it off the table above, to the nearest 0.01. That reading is 9.03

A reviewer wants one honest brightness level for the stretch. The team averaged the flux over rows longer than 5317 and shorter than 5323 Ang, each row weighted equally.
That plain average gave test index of 9.1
